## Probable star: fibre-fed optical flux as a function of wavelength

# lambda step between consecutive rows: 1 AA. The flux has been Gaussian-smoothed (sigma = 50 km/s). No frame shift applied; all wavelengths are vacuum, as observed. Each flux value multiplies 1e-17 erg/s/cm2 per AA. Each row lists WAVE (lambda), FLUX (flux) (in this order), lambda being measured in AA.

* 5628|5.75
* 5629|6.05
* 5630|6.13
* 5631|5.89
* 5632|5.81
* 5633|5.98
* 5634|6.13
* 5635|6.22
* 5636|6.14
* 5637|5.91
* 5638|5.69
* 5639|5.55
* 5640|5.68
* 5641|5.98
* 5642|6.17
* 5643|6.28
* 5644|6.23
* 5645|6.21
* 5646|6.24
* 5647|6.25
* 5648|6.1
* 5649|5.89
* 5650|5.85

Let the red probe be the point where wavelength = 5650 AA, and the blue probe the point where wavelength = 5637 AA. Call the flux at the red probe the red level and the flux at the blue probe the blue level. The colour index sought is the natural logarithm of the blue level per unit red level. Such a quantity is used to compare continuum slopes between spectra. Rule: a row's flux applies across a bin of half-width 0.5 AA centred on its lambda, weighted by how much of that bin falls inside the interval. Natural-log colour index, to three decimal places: 0.010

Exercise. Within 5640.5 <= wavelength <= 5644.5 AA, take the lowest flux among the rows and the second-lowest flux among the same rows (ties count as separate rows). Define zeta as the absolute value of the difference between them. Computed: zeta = 0.190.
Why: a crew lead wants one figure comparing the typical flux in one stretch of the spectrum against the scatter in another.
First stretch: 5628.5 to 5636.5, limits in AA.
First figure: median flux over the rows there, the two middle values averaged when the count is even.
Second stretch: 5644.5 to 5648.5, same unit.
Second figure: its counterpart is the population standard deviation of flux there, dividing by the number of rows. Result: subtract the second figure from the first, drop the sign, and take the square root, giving 2.46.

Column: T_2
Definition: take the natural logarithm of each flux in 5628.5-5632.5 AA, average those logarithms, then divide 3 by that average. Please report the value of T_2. 1.68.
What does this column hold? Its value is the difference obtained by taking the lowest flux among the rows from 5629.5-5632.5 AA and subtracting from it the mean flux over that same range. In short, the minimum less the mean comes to -0.13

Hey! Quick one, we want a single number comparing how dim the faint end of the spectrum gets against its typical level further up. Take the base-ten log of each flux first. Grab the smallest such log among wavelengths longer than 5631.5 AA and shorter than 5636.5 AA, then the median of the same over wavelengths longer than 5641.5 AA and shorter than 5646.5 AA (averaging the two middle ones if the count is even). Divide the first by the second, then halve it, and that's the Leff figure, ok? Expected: 0.481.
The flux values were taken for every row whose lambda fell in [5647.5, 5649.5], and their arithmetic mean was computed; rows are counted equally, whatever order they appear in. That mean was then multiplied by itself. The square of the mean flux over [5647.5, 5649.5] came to 35.9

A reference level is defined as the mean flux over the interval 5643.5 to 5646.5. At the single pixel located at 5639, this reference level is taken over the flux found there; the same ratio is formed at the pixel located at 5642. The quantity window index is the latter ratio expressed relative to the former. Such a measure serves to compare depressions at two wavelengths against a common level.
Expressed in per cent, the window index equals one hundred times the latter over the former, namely 90.0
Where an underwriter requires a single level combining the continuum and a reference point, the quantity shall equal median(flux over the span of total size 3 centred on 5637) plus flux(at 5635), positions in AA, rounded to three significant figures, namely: 12.1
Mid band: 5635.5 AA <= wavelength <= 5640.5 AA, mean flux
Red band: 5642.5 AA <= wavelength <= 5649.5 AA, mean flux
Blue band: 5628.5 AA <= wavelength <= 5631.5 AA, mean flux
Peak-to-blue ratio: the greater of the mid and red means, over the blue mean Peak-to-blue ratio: 1.02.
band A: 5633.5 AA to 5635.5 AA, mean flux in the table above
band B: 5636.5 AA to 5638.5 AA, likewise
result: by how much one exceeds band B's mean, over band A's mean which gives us -0.78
